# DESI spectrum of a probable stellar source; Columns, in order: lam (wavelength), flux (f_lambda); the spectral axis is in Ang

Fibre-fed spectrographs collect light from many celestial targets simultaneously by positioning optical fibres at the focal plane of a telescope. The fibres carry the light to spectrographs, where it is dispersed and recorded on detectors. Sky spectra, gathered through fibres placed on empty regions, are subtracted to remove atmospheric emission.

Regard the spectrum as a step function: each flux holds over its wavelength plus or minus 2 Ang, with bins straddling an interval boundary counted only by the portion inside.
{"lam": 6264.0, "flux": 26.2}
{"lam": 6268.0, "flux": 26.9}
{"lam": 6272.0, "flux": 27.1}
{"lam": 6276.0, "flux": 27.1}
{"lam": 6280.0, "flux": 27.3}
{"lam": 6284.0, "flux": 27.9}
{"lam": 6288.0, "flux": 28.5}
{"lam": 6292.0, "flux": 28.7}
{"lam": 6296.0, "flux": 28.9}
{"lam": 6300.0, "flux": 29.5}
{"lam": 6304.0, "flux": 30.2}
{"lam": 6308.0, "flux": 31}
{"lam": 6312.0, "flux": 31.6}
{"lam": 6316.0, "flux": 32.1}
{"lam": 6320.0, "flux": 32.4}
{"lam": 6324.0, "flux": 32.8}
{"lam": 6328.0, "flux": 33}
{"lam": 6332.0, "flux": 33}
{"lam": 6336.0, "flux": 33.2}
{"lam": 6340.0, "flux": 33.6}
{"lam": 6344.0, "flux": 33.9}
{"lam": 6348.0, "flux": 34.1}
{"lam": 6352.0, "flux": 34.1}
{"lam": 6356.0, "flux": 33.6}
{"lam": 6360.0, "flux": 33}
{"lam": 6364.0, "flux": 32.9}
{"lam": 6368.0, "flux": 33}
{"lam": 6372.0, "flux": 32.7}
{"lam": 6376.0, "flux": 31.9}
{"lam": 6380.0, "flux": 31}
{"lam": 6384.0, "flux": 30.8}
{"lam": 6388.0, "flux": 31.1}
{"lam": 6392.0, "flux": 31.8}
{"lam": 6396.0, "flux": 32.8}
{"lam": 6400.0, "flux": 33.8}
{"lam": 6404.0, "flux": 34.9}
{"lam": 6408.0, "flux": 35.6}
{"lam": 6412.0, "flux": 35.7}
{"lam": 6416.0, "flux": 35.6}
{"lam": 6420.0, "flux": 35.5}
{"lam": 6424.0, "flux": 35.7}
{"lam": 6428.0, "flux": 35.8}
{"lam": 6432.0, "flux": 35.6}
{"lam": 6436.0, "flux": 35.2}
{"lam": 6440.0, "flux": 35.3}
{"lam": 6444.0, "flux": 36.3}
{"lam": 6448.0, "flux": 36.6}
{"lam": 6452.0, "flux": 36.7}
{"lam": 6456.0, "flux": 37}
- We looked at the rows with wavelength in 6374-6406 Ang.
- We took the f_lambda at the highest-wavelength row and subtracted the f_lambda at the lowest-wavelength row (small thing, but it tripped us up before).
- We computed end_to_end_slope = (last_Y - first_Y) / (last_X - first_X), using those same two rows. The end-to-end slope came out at 0.107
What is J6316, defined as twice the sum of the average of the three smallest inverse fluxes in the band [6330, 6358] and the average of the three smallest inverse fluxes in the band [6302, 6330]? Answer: 0.120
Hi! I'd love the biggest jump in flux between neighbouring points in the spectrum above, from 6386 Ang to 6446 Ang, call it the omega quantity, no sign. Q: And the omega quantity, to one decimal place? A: 1.1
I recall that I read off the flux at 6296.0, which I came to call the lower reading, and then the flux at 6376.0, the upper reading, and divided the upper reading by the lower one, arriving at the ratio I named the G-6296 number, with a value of 1.10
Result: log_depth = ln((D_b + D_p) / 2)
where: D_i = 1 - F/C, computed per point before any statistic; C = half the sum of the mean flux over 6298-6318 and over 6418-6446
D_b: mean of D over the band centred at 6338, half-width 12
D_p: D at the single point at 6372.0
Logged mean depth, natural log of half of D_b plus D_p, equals -5.3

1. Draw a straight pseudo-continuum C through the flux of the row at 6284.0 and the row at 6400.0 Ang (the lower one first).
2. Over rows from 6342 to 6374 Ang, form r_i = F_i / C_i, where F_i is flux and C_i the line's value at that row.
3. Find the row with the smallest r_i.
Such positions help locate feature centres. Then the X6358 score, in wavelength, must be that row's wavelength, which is 6372.0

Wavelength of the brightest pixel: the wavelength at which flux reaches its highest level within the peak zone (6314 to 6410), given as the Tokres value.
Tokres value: 6408.0 Ang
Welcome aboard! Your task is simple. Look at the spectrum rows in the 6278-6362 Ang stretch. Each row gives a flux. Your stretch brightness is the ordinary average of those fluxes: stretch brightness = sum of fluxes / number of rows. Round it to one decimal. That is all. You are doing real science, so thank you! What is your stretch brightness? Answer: 31.5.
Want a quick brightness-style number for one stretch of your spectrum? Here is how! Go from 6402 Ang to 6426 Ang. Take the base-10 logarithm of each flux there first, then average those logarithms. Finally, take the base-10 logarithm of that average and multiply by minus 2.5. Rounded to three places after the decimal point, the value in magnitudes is -0.476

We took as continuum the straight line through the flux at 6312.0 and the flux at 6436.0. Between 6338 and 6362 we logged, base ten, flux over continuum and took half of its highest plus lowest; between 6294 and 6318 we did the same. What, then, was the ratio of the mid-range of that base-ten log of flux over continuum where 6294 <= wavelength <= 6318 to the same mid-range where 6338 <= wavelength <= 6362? -1.4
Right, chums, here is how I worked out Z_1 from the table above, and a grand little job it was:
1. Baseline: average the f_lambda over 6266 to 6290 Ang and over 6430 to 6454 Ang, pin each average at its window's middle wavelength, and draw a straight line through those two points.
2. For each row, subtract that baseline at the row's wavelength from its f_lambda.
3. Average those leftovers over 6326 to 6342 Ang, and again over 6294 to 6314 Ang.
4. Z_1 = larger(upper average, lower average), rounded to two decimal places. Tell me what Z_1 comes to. 2.84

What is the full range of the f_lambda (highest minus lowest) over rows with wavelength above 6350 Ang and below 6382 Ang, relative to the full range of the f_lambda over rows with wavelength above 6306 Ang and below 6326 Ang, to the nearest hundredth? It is 1.72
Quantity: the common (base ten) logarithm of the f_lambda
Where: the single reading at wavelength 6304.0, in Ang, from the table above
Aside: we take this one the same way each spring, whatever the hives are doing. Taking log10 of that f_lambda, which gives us 1.48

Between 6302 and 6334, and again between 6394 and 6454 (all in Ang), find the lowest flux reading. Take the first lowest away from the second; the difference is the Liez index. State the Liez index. 2.6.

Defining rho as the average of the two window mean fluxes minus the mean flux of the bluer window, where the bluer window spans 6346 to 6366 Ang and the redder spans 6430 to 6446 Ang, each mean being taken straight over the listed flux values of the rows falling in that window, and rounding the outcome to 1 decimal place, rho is 1.0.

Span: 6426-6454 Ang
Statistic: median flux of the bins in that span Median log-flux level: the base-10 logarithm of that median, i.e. 1.55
